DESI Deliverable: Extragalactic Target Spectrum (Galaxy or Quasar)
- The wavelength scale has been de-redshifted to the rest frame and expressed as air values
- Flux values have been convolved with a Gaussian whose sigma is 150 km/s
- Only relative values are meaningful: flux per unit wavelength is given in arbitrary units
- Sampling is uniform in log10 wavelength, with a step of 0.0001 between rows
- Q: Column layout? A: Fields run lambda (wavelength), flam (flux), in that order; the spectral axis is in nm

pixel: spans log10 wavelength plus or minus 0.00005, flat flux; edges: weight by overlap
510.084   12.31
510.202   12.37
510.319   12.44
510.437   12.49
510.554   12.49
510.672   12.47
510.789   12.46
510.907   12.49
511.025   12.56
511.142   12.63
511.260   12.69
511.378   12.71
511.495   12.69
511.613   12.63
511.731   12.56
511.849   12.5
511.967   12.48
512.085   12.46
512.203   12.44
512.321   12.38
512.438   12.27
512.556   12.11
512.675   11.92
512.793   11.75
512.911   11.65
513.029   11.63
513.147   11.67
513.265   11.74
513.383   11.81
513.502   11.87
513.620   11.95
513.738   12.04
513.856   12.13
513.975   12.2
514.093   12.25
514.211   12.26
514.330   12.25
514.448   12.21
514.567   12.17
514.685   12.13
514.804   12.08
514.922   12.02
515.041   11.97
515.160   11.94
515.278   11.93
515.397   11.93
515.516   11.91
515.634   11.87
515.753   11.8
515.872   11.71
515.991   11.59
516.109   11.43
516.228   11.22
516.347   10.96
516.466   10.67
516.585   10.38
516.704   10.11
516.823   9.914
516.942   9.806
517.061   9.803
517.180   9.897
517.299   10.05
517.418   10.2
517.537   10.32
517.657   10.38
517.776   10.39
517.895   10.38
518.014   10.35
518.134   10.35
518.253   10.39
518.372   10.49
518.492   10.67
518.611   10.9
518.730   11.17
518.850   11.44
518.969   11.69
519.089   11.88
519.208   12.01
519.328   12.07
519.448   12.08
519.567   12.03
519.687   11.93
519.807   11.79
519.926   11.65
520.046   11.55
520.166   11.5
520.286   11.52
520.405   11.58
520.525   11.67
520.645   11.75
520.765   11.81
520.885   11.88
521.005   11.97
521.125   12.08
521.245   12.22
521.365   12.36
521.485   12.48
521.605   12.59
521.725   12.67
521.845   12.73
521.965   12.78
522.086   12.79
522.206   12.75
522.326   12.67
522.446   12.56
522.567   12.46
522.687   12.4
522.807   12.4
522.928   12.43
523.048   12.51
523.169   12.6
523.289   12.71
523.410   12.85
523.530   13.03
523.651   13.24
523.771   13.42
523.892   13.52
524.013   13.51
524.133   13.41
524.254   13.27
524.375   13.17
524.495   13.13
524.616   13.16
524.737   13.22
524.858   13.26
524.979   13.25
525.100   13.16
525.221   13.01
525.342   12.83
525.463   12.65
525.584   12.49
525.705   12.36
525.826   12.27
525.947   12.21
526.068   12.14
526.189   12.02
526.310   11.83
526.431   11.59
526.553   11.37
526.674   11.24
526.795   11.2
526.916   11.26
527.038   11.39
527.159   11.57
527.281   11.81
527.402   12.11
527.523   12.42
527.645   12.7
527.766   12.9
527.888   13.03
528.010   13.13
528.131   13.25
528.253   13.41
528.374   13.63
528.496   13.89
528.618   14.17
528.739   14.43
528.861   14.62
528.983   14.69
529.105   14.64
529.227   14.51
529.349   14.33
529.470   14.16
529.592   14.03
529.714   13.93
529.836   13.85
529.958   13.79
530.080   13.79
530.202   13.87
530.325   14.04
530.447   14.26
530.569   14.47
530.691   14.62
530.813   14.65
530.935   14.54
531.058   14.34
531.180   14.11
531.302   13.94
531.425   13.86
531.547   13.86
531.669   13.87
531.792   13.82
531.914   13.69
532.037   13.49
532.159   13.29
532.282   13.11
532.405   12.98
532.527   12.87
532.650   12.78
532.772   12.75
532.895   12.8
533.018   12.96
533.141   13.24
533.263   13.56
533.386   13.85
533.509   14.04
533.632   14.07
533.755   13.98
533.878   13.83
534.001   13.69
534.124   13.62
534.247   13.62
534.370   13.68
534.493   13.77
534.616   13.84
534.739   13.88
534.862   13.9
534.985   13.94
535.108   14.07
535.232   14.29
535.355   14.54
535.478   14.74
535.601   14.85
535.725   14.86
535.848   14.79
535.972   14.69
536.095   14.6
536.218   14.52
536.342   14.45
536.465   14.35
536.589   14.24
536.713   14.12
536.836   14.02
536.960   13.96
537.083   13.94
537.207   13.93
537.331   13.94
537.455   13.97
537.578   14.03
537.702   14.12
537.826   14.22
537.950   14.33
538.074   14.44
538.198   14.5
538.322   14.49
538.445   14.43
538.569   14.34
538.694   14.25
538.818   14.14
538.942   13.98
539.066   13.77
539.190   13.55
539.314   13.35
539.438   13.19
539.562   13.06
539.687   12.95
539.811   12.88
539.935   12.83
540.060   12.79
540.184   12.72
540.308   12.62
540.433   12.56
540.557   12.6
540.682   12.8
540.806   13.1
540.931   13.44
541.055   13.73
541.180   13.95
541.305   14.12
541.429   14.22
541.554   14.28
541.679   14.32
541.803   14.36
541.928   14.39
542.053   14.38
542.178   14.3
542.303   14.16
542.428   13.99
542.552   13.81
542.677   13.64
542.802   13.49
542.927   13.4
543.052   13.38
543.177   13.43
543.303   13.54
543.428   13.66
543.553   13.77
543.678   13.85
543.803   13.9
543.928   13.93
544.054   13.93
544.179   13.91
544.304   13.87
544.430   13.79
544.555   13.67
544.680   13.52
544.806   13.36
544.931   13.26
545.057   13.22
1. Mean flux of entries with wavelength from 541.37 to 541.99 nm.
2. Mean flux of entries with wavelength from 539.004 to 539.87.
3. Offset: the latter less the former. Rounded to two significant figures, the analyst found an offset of -1.1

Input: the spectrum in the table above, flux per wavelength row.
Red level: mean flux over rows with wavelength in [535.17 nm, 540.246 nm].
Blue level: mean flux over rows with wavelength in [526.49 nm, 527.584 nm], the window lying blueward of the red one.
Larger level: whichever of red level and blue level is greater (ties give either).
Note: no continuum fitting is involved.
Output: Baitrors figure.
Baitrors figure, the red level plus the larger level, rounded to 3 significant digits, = 28.1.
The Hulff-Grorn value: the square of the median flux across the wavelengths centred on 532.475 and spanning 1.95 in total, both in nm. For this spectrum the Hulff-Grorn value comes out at 176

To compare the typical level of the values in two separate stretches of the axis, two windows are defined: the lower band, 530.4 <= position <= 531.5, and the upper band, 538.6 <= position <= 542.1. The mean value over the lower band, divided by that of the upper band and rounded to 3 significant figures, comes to 1.06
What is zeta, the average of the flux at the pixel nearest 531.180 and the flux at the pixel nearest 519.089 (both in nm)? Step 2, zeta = 13.0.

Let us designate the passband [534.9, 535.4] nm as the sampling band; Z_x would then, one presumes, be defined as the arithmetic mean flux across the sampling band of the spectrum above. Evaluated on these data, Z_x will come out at 14.2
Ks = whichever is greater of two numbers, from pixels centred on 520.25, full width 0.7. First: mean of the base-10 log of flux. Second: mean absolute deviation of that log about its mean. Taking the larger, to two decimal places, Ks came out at 1.06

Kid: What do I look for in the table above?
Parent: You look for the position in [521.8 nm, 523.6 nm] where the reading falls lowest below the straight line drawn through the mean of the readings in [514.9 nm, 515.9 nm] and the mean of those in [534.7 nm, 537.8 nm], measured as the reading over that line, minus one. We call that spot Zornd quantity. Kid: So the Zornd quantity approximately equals 522.807 nm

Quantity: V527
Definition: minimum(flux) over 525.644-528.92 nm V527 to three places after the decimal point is 11.200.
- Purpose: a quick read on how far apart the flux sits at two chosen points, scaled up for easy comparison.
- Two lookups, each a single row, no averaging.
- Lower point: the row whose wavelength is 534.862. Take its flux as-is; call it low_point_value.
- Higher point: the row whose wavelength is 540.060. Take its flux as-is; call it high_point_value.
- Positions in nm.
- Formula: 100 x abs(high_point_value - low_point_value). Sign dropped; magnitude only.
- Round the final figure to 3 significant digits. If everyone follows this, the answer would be 111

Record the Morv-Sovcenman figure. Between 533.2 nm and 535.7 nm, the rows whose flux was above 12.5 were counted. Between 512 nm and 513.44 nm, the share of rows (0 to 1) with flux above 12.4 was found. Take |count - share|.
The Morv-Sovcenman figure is 19.8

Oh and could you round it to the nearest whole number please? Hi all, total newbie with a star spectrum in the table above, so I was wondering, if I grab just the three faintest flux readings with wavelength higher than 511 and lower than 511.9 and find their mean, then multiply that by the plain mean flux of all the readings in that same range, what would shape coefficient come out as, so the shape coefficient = 158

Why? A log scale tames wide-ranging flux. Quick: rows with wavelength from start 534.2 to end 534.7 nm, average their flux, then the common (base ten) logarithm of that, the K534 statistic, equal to 1.14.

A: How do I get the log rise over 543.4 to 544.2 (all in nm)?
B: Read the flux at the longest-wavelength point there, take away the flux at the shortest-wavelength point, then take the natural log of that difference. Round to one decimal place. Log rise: -1.4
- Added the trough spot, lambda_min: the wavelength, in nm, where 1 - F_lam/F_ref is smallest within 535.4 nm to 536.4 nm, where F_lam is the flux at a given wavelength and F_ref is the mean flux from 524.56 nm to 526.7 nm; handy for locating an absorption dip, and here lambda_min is 535.725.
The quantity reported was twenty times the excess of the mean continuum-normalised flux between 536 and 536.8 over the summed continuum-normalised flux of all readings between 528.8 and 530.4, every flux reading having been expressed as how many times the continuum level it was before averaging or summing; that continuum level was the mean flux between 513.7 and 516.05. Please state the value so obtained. -283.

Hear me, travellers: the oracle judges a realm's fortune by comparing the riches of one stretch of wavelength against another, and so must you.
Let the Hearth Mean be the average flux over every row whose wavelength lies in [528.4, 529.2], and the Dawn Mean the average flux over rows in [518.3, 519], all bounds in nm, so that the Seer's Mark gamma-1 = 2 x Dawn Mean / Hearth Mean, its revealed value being 1.54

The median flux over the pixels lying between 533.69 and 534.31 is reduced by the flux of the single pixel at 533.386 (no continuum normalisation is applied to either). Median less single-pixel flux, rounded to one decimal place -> -0.2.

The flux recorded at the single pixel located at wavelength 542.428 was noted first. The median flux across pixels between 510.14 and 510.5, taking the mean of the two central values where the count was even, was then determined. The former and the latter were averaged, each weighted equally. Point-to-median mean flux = 13.2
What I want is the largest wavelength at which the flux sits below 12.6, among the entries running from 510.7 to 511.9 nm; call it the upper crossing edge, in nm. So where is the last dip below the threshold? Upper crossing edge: 511.849 nm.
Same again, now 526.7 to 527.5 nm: 527.402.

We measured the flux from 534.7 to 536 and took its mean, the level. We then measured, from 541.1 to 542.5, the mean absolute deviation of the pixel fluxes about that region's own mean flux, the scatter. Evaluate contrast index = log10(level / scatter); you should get 2.06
